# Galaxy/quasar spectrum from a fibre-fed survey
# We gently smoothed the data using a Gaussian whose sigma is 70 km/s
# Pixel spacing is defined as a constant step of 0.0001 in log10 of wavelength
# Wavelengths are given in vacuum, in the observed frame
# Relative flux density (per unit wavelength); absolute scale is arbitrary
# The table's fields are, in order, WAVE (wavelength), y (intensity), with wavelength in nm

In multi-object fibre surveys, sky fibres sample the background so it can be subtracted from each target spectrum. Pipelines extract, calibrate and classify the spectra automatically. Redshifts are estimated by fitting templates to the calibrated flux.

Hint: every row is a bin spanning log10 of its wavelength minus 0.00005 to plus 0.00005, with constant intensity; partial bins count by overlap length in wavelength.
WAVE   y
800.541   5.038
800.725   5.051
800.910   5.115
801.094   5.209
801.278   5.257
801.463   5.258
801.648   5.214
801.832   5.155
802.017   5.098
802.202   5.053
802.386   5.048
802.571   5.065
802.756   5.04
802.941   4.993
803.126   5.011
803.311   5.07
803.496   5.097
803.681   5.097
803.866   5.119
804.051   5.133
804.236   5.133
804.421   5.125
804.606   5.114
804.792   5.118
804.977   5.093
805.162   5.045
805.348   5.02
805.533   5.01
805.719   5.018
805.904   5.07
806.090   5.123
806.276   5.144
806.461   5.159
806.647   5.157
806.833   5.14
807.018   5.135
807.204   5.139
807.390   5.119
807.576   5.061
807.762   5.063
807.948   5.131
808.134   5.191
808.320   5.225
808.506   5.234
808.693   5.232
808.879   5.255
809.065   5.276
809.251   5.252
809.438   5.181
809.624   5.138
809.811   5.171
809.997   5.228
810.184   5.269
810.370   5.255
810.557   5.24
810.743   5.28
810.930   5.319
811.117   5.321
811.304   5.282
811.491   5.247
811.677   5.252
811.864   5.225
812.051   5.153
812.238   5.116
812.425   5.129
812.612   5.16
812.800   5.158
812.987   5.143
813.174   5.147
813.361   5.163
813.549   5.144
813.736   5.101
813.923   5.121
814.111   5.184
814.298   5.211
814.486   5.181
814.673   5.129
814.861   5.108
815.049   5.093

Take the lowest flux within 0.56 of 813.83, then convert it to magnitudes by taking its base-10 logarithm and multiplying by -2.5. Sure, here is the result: -1.77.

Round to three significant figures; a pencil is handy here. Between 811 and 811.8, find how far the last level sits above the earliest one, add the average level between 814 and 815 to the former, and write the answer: 5.09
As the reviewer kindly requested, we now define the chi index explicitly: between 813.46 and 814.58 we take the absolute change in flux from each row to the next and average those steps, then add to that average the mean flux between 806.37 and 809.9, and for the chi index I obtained 5.21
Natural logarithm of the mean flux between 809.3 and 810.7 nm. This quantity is 1.65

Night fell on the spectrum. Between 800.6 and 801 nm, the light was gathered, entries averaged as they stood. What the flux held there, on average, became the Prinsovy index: 5.08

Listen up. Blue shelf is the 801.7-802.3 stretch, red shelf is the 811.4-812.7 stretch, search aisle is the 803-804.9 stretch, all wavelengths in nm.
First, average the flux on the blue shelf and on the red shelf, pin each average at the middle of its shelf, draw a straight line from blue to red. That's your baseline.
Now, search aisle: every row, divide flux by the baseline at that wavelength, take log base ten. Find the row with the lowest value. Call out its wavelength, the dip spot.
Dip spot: 803.126 nm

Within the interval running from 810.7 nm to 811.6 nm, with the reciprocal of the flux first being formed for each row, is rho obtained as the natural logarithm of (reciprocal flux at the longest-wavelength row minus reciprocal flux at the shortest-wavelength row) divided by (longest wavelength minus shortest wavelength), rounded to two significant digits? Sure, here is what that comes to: -6.4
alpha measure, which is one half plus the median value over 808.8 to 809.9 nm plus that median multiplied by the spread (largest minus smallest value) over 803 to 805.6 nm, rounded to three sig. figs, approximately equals 6.36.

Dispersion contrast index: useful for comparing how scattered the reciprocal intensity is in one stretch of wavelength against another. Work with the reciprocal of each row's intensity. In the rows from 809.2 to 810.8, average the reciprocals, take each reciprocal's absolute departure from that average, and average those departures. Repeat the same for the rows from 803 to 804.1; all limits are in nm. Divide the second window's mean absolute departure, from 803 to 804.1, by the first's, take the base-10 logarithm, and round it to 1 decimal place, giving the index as -0.1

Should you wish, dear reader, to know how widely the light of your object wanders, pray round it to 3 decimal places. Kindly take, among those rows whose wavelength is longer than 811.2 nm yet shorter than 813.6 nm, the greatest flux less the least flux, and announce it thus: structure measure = 0.166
